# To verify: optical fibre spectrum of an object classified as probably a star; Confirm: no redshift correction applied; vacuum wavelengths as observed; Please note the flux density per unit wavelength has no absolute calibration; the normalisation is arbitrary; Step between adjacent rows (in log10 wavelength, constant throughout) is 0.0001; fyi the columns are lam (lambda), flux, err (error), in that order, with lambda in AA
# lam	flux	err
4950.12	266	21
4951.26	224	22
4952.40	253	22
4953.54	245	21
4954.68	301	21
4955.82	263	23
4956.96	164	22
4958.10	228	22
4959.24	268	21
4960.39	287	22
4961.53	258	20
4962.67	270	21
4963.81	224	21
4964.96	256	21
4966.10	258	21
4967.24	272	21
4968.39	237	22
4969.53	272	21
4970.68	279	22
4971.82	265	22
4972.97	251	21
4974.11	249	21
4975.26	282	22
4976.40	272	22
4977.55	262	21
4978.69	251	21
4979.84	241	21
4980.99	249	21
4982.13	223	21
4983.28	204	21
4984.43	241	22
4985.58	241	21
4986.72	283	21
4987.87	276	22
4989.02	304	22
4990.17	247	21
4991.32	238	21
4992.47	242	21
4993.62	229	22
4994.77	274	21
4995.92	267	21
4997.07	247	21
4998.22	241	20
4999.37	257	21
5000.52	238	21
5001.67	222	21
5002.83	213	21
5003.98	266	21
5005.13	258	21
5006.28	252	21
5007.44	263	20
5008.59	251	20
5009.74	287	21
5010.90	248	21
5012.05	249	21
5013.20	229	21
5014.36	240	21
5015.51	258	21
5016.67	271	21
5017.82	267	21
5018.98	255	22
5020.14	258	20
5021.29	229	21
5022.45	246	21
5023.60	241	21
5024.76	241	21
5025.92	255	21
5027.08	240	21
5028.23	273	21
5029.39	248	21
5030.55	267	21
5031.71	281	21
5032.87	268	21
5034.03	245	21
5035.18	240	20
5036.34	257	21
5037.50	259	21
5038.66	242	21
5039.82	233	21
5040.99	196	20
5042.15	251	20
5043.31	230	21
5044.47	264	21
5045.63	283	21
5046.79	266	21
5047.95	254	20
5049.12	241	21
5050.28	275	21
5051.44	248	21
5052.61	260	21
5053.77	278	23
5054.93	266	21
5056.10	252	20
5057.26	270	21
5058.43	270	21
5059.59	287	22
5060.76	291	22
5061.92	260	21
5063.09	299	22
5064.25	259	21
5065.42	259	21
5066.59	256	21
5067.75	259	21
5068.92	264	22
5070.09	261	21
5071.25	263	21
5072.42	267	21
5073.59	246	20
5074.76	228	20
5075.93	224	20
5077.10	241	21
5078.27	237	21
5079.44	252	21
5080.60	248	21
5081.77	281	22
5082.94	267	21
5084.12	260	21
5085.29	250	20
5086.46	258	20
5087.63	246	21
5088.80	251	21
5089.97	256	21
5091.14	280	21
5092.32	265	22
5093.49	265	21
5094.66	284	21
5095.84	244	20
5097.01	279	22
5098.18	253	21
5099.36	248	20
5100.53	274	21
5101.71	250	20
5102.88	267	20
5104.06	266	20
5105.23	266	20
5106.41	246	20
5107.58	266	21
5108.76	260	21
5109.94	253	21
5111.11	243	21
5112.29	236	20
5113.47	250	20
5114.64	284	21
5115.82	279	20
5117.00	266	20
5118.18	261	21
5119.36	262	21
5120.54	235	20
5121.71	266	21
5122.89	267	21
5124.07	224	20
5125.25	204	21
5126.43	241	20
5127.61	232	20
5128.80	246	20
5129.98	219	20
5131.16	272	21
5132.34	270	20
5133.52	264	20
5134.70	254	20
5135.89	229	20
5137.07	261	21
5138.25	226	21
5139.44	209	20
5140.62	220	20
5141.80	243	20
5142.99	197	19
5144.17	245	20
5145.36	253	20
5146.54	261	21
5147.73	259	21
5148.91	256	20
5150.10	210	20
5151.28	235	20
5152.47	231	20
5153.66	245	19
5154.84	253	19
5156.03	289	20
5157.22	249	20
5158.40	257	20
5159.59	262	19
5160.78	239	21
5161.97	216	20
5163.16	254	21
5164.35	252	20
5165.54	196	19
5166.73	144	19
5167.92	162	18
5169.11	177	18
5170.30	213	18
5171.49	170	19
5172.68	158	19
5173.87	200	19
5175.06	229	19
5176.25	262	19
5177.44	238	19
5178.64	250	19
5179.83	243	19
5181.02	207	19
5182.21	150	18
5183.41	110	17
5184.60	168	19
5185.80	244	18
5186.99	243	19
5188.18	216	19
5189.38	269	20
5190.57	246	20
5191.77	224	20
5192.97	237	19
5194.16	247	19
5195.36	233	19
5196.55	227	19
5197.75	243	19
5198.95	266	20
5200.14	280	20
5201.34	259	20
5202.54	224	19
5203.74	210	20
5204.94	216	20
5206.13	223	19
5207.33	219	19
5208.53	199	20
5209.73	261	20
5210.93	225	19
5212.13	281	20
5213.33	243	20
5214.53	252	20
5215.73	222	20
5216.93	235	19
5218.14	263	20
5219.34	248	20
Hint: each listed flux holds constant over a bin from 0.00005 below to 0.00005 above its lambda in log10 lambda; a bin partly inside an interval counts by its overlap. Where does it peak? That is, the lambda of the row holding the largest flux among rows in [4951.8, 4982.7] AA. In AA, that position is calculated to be 4954.68 AA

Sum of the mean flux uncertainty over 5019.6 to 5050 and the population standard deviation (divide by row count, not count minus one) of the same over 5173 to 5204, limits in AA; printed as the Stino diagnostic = 21.51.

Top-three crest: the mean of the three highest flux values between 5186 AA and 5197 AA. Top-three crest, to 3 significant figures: 254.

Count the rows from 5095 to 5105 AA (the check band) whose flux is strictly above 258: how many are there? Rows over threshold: 4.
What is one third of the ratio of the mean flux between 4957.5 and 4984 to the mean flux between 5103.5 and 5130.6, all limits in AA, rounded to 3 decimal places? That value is 0.338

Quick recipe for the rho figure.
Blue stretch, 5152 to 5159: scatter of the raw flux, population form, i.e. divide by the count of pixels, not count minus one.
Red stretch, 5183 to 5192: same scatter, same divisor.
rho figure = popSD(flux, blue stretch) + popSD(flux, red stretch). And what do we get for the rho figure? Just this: 66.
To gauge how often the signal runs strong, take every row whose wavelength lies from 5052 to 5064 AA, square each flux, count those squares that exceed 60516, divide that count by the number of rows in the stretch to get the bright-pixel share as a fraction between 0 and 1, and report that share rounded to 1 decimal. 1.0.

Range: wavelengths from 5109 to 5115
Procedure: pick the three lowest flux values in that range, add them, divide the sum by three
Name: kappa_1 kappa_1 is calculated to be 243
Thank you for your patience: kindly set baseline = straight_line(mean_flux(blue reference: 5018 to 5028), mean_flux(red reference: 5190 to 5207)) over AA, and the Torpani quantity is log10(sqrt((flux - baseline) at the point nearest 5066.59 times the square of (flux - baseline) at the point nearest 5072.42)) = 1.9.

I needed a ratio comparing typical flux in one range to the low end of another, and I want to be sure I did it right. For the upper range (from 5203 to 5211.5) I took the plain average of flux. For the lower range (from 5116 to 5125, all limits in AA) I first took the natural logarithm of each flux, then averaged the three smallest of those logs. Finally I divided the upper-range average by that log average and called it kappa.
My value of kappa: 40.5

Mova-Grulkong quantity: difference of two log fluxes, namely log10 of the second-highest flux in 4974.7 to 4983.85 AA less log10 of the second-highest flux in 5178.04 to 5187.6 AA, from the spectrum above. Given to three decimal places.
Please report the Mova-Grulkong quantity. 0.047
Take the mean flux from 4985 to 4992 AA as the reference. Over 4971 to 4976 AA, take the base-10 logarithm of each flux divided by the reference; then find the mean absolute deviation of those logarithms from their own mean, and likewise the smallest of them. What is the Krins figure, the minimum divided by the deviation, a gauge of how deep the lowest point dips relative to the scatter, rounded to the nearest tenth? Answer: -1.4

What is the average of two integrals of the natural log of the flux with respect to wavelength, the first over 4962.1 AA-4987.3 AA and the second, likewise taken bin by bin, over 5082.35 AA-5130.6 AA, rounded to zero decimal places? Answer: 203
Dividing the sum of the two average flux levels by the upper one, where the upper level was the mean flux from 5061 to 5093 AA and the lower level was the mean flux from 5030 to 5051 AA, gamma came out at 1.98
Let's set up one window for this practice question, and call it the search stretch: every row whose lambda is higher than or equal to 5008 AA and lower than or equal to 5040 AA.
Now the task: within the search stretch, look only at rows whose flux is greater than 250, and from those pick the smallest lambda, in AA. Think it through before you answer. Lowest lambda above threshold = 5008.59 AA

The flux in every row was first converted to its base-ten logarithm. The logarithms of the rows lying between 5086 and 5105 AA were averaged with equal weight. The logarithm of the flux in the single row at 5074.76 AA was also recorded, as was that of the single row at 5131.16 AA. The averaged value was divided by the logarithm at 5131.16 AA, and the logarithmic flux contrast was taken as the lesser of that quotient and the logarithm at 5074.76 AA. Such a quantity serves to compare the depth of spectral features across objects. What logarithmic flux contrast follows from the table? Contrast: 0.99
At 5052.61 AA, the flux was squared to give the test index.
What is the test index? 67600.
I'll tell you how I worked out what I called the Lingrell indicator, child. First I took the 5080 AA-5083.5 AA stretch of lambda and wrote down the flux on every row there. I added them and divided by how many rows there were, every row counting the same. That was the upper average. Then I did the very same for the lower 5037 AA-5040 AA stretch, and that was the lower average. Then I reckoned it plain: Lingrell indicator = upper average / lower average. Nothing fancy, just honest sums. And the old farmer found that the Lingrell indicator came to 1.08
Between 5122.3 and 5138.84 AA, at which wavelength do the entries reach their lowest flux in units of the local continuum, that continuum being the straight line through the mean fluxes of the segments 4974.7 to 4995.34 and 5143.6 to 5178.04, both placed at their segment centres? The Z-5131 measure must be 5125.25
